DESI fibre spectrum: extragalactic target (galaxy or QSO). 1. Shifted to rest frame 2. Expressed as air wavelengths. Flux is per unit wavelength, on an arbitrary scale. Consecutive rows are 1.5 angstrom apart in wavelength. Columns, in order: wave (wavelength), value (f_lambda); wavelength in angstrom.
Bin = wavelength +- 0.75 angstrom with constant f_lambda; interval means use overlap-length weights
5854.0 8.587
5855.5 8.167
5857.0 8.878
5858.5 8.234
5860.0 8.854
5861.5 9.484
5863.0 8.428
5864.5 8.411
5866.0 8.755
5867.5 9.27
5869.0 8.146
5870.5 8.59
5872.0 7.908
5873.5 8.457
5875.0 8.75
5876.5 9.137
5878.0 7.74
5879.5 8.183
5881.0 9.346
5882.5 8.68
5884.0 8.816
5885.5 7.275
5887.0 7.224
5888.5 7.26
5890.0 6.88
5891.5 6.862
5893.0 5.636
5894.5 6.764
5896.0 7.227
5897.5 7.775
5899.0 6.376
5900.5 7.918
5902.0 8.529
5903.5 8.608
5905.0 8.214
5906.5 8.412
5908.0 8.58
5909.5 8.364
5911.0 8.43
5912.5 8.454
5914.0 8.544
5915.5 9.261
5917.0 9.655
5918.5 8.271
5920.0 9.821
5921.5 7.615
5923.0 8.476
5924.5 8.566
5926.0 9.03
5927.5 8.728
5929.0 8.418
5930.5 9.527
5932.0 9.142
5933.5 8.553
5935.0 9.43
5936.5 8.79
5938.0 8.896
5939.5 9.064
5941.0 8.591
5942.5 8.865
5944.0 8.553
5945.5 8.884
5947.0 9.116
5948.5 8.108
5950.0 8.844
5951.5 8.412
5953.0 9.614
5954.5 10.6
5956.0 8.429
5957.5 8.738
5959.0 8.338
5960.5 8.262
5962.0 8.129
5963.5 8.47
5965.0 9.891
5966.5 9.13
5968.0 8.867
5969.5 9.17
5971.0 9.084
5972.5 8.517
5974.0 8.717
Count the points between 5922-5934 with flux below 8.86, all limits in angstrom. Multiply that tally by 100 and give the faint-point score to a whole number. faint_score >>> 500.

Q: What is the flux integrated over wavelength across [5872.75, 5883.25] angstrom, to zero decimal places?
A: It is 90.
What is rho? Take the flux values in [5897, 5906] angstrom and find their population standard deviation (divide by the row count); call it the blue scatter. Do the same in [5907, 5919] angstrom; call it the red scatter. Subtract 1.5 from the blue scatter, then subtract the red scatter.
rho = -1.21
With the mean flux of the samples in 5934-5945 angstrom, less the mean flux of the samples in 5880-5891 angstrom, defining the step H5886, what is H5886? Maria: 1.0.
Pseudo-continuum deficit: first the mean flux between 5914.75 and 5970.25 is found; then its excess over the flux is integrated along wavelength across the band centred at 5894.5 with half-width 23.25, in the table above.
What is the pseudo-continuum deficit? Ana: 39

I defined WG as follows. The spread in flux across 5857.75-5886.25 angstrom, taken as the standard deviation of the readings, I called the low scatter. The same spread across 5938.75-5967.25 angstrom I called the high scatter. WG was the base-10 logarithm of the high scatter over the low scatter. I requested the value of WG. 0.05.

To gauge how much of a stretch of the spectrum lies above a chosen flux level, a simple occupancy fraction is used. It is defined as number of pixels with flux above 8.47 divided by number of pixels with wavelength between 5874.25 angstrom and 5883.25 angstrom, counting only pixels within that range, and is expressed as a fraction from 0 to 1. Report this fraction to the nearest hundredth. 0.67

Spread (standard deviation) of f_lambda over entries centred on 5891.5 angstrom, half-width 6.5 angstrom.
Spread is 0.6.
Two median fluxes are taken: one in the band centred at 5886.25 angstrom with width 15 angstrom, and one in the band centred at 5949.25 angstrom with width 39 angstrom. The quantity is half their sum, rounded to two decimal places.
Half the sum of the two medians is 8.06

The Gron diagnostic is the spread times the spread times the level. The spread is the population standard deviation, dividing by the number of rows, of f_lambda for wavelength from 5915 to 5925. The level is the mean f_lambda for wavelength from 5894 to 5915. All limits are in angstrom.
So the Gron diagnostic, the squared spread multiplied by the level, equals 4.4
